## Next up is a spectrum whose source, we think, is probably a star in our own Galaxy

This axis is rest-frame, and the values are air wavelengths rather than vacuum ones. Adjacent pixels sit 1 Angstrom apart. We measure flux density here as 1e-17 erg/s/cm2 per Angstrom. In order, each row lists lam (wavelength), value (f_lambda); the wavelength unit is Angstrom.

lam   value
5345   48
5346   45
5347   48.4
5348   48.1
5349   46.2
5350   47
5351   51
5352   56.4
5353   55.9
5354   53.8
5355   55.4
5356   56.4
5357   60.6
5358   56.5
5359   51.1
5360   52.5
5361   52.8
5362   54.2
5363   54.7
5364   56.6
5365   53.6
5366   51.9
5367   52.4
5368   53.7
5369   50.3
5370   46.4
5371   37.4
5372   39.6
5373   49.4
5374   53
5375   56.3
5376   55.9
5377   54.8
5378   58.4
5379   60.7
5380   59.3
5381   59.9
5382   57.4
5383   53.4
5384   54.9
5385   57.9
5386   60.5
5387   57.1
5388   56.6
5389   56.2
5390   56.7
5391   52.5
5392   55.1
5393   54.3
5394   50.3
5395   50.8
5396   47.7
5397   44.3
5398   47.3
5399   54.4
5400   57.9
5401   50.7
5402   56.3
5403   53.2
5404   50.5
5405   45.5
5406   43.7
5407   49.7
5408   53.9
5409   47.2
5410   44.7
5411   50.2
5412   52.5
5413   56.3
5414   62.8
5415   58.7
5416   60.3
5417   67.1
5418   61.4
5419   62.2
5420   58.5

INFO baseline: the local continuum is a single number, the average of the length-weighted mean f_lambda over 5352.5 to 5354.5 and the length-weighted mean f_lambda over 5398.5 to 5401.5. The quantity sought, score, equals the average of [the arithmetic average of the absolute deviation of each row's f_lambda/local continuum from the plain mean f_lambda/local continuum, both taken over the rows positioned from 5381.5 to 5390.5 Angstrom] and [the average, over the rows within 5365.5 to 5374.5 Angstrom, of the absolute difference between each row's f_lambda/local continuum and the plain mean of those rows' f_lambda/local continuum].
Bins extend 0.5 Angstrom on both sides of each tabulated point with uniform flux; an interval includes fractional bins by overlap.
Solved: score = 0.055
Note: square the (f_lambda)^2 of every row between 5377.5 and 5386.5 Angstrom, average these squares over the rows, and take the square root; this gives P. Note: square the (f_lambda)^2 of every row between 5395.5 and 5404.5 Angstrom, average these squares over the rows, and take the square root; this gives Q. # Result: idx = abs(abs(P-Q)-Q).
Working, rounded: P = 3385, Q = 2692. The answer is 1998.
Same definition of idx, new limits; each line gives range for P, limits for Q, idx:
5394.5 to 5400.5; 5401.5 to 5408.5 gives 2580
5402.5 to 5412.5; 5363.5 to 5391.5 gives 2447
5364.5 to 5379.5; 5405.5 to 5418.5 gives 2765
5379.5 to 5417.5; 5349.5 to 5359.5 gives 2988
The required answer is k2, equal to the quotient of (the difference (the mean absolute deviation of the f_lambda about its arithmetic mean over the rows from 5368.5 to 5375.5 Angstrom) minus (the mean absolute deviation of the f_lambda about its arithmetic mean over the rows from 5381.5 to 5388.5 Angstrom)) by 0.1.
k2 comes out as 38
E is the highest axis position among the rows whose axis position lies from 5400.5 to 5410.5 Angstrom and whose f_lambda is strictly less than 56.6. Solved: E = 5410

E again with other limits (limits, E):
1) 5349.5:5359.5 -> 5359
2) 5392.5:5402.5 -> 5402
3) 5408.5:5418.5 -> 5413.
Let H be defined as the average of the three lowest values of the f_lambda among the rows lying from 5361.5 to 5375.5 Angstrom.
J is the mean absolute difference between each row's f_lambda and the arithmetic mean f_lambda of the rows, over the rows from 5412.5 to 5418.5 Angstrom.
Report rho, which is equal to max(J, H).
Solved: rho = 41.1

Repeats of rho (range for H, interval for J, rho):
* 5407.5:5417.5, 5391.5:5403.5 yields 47.4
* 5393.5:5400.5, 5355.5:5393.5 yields 46.4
